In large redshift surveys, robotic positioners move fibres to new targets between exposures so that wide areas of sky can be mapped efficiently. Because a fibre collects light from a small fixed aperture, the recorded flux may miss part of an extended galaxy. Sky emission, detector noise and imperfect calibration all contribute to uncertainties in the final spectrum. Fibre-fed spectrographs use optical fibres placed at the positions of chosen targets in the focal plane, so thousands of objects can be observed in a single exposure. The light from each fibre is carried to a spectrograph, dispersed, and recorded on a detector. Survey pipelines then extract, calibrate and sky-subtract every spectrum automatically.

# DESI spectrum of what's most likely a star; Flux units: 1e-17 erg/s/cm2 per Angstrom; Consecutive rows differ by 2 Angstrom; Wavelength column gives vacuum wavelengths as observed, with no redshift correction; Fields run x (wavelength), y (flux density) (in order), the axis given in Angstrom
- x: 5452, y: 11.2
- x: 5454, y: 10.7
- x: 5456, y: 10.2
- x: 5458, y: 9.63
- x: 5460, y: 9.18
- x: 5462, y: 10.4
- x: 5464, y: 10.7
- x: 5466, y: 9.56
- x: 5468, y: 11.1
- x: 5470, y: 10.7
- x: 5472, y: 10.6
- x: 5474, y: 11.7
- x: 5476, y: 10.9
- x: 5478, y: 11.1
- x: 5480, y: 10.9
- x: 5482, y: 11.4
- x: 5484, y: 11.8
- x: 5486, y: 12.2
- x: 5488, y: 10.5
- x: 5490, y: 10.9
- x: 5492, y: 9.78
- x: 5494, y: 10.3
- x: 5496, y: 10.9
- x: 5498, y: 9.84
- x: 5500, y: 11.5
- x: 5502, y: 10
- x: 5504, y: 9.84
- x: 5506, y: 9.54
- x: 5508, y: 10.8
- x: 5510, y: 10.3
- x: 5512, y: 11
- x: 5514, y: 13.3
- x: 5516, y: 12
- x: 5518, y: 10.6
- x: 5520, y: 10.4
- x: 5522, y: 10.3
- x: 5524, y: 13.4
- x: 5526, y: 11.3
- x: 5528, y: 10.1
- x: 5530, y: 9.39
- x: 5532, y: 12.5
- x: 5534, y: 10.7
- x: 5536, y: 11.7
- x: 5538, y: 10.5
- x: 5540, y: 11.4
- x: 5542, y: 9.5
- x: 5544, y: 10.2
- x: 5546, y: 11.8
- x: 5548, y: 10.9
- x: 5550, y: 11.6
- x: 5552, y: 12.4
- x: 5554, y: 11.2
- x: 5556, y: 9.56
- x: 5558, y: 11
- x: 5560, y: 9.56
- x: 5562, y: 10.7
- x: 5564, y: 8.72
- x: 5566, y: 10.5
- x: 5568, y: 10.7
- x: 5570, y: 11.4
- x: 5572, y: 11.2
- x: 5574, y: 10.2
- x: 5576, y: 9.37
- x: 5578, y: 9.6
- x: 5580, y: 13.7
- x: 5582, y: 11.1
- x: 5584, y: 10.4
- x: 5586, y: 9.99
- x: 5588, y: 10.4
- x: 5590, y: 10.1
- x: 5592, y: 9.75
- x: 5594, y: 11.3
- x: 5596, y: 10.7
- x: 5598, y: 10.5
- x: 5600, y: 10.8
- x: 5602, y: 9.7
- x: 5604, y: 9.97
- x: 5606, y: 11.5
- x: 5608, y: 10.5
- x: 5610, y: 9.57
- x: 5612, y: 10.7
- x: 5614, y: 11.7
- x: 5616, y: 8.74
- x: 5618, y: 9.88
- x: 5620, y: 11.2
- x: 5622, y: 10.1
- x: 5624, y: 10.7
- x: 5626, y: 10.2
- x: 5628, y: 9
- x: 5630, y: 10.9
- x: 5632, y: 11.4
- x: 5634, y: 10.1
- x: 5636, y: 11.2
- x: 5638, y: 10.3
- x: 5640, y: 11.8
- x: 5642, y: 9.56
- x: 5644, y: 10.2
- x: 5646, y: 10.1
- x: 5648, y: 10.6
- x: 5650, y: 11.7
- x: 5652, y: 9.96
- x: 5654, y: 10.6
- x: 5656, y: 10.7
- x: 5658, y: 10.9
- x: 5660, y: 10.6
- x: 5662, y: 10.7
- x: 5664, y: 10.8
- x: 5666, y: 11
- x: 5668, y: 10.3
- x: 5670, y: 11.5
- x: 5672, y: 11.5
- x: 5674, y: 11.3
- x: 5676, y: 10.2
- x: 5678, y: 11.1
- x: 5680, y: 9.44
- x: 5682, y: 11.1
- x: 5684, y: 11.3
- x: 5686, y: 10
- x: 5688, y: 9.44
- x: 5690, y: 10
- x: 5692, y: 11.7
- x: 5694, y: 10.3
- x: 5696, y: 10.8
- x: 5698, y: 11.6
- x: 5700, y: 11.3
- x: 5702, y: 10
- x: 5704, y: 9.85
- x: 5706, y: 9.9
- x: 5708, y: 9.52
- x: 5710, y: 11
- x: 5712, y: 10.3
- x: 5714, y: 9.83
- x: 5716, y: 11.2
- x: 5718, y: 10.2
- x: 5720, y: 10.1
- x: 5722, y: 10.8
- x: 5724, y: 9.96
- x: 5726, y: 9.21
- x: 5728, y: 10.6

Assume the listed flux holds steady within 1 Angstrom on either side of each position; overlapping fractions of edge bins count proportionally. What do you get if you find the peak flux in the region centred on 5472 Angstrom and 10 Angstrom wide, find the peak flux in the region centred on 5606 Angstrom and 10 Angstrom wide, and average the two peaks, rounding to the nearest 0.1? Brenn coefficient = 11.6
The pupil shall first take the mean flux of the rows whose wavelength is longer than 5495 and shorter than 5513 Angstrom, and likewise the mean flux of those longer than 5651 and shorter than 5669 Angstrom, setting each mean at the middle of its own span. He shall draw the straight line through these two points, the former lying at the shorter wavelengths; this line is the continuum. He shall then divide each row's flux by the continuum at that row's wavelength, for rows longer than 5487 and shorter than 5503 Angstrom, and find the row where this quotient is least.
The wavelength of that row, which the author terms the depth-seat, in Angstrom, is 5492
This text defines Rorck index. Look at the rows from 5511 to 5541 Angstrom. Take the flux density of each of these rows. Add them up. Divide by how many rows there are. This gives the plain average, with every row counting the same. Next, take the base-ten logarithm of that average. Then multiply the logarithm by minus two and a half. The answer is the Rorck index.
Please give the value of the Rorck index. -2.63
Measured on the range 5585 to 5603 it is -2.54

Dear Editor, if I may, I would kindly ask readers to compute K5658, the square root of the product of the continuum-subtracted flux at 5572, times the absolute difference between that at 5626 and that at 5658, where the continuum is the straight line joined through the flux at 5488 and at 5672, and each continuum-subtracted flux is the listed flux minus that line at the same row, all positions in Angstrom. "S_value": 0.36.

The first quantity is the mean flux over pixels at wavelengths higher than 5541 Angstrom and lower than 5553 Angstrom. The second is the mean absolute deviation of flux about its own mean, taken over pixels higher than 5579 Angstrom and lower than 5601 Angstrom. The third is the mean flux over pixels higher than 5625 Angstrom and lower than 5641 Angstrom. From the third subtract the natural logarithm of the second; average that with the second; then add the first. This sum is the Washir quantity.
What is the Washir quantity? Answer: 16.9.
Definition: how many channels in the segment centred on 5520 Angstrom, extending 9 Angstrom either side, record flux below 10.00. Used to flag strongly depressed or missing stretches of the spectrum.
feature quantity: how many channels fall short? 0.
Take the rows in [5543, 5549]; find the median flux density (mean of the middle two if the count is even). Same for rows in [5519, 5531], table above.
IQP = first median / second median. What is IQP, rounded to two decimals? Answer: 1.05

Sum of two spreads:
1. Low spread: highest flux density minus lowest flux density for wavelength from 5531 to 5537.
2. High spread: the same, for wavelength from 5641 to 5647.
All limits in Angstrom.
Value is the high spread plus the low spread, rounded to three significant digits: 2.44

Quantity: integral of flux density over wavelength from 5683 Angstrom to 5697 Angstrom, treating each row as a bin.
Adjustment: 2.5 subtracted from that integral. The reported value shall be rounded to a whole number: 145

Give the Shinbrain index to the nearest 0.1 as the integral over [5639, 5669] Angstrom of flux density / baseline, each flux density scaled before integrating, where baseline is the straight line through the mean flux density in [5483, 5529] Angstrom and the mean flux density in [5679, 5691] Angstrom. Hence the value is 30.9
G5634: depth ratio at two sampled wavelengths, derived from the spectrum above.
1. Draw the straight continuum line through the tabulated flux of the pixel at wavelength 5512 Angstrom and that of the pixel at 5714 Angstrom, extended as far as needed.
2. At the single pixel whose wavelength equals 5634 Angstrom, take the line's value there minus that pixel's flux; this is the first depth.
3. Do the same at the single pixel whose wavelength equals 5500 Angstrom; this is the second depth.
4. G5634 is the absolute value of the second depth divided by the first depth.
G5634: 2.2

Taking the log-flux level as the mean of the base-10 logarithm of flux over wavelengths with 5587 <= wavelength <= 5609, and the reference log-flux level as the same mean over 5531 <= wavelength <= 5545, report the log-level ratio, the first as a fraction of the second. 0.98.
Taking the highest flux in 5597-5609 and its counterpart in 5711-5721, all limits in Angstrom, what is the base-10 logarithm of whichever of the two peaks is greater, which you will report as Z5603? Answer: 1.06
